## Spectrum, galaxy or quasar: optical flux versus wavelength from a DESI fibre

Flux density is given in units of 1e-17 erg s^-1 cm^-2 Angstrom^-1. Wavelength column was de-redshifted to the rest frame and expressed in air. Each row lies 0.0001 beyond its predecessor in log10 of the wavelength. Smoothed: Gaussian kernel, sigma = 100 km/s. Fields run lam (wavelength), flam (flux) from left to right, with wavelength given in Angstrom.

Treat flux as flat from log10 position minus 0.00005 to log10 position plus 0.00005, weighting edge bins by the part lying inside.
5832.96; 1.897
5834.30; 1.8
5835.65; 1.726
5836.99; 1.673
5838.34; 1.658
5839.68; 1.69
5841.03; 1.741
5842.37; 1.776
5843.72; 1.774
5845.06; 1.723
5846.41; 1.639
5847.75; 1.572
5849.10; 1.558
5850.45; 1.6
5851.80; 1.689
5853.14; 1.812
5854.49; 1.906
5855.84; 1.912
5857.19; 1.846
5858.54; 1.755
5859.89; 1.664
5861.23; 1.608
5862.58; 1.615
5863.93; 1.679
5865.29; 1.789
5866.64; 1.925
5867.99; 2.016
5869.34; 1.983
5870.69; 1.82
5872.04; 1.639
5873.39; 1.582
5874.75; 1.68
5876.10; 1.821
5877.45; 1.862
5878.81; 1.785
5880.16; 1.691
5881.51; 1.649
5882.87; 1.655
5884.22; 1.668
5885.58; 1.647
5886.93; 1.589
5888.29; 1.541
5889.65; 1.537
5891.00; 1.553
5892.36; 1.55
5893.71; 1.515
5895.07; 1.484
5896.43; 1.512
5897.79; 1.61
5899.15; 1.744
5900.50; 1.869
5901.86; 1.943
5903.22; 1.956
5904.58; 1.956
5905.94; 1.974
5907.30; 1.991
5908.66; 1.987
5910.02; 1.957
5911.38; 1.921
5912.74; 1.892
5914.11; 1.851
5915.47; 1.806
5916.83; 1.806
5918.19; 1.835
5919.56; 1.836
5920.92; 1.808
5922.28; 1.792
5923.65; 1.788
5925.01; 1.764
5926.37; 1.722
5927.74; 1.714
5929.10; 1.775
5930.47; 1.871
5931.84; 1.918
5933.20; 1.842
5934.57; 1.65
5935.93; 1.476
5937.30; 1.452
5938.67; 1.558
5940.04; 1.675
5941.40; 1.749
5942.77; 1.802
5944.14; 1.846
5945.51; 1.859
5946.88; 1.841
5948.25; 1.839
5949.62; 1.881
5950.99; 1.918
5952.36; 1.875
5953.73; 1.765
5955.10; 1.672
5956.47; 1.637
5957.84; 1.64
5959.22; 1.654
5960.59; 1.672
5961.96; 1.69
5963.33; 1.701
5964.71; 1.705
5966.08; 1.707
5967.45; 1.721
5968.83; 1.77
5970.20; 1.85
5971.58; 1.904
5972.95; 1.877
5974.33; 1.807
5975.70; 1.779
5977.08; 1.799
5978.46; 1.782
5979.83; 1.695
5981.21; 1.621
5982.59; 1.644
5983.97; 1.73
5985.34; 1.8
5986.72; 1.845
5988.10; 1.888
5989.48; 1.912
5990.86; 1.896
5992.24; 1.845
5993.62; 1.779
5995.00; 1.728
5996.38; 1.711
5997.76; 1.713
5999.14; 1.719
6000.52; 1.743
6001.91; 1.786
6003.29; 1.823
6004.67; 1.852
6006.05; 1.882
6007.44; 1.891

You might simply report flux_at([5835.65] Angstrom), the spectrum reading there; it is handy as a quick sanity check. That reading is 1.726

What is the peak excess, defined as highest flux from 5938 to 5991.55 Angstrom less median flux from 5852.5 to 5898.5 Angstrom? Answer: 0.252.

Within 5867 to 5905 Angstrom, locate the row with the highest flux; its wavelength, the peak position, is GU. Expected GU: 5867.99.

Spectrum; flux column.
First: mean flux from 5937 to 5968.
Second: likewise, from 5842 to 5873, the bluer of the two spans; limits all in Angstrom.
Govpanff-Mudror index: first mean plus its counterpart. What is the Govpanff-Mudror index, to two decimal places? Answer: 3.49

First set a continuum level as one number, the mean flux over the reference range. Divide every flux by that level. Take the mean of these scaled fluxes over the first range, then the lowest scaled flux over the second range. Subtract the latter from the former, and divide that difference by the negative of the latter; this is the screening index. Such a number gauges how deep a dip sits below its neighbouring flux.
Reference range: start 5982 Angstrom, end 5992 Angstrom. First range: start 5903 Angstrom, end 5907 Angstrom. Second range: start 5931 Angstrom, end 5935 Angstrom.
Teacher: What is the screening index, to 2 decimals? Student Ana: -0.19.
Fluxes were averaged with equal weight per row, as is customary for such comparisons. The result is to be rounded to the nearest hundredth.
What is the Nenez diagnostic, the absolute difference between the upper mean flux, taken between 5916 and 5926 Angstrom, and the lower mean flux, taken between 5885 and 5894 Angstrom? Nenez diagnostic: 0.24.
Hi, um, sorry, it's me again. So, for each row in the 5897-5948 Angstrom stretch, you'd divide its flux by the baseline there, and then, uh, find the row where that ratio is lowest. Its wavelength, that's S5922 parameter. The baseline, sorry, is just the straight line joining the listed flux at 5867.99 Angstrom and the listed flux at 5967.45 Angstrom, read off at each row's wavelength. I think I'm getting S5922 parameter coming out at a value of 5937.30 Angstrom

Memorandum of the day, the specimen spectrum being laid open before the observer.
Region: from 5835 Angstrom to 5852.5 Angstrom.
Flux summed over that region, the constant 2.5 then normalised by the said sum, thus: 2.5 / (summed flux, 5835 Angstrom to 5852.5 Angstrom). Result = 0.11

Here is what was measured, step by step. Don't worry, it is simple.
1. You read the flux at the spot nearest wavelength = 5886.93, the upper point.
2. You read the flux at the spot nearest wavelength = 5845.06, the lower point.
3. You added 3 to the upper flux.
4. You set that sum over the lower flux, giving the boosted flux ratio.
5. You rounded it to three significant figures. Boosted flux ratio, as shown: 2.66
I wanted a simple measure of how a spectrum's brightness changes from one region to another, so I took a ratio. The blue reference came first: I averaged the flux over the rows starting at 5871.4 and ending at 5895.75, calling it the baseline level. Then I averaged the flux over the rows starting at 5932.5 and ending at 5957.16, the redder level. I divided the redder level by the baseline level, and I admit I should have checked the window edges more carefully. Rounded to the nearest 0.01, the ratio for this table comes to 1.06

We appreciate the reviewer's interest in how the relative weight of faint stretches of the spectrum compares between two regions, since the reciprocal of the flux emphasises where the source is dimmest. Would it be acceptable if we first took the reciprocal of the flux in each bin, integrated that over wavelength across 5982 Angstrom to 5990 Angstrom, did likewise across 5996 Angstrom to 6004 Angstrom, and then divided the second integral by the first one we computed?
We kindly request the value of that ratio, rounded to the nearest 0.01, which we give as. 1.03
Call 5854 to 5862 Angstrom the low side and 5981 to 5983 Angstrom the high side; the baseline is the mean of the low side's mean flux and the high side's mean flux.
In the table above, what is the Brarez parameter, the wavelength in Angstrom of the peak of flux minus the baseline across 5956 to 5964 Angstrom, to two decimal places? 5963.33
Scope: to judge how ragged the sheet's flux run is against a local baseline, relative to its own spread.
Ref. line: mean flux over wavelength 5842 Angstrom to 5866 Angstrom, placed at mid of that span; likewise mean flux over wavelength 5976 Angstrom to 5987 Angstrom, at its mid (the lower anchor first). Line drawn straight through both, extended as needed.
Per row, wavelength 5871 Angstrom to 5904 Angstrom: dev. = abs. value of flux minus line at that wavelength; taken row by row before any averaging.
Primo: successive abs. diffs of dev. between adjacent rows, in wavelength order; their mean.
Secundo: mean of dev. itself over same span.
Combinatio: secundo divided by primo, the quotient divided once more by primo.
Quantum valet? 59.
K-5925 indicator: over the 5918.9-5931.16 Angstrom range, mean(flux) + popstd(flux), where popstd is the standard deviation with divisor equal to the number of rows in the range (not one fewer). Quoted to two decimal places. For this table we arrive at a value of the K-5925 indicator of 1.83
